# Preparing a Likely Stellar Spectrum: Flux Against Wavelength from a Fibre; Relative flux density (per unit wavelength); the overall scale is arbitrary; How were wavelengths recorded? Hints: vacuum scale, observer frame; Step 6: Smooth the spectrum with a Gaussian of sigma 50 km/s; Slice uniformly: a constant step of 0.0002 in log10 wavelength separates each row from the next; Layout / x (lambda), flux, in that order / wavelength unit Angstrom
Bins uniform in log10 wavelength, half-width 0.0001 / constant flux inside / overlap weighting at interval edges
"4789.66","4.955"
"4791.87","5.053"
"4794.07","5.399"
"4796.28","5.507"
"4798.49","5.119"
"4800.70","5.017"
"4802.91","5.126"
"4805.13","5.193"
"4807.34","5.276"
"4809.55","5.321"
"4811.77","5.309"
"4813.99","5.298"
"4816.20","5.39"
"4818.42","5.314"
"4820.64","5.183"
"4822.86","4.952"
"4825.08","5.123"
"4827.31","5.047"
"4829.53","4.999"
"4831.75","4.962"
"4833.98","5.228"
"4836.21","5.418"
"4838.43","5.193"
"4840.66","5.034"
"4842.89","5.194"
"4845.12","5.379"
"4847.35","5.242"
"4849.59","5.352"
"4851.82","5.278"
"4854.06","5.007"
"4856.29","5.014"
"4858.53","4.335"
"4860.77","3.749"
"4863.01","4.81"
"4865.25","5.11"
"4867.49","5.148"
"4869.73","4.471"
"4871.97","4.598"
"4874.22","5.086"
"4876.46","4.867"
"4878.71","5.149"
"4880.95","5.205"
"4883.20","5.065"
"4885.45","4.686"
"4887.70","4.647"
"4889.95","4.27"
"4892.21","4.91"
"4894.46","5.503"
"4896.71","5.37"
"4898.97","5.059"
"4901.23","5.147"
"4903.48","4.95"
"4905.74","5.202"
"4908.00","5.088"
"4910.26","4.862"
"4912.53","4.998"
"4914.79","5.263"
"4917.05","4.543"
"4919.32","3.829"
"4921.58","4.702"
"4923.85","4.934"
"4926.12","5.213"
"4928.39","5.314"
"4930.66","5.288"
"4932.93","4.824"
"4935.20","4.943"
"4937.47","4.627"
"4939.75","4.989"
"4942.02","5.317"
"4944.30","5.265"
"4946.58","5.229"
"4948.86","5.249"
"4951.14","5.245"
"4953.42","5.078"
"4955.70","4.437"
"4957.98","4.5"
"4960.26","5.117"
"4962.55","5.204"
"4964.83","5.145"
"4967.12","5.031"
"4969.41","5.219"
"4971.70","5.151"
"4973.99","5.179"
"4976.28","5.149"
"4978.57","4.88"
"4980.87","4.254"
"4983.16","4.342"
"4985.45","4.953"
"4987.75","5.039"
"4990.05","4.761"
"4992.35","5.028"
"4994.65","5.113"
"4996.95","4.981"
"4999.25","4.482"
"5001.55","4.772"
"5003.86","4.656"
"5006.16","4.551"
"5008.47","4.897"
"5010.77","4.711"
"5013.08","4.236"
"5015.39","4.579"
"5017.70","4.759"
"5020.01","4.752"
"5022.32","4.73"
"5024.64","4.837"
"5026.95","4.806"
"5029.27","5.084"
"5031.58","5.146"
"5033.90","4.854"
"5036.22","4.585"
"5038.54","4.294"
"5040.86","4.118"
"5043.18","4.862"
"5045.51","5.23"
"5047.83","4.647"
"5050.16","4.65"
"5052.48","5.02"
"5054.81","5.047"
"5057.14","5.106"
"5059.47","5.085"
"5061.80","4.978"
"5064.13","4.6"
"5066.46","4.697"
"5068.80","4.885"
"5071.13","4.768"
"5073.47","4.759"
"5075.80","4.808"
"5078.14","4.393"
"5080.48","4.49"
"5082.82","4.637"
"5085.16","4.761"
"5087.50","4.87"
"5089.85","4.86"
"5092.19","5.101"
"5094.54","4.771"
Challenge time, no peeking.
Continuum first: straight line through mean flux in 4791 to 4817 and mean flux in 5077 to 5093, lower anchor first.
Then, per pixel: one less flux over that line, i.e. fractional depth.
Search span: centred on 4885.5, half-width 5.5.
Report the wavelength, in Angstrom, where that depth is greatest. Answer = 4889.95 Angstrom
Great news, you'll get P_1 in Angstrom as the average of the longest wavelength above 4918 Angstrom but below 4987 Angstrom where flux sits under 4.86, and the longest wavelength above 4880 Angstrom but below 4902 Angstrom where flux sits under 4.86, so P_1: 4936.6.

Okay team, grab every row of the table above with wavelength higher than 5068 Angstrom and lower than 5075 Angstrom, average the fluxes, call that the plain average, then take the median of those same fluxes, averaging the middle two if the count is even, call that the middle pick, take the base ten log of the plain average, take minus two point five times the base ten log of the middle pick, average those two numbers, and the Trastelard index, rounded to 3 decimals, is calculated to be -0.507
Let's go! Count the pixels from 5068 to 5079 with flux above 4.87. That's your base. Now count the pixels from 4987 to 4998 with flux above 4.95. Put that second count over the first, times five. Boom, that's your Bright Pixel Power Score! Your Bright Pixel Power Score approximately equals 20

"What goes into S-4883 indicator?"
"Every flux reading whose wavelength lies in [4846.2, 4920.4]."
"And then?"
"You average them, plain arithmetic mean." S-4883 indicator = 4.90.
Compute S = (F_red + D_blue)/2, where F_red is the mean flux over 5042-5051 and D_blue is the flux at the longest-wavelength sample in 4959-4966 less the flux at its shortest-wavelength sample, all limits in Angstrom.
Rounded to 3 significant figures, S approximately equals 2.44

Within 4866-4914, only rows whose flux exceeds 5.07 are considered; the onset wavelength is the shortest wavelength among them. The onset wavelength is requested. 4867.49 Angstrom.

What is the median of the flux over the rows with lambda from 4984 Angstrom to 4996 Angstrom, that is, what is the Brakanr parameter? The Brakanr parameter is 5.03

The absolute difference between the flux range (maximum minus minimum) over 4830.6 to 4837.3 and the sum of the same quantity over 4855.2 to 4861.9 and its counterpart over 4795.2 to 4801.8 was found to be 1.3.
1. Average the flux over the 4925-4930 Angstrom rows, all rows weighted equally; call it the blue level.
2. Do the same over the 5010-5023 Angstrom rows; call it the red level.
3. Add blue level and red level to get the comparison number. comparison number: 9.9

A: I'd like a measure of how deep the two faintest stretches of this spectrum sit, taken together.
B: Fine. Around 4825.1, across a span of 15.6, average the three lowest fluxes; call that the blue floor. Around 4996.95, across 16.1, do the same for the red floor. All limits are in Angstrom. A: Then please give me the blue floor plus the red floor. 9.6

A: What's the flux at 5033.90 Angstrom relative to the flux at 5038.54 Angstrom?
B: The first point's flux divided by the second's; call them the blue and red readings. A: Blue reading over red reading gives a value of 1.13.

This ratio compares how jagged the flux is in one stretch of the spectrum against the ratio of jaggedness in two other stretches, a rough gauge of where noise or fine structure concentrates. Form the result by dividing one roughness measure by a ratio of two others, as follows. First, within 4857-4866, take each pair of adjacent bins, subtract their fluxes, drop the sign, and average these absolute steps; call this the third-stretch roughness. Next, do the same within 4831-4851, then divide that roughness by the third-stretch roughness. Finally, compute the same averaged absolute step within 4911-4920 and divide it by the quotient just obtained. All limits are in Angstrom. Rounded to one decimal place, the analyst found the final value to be 2.1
